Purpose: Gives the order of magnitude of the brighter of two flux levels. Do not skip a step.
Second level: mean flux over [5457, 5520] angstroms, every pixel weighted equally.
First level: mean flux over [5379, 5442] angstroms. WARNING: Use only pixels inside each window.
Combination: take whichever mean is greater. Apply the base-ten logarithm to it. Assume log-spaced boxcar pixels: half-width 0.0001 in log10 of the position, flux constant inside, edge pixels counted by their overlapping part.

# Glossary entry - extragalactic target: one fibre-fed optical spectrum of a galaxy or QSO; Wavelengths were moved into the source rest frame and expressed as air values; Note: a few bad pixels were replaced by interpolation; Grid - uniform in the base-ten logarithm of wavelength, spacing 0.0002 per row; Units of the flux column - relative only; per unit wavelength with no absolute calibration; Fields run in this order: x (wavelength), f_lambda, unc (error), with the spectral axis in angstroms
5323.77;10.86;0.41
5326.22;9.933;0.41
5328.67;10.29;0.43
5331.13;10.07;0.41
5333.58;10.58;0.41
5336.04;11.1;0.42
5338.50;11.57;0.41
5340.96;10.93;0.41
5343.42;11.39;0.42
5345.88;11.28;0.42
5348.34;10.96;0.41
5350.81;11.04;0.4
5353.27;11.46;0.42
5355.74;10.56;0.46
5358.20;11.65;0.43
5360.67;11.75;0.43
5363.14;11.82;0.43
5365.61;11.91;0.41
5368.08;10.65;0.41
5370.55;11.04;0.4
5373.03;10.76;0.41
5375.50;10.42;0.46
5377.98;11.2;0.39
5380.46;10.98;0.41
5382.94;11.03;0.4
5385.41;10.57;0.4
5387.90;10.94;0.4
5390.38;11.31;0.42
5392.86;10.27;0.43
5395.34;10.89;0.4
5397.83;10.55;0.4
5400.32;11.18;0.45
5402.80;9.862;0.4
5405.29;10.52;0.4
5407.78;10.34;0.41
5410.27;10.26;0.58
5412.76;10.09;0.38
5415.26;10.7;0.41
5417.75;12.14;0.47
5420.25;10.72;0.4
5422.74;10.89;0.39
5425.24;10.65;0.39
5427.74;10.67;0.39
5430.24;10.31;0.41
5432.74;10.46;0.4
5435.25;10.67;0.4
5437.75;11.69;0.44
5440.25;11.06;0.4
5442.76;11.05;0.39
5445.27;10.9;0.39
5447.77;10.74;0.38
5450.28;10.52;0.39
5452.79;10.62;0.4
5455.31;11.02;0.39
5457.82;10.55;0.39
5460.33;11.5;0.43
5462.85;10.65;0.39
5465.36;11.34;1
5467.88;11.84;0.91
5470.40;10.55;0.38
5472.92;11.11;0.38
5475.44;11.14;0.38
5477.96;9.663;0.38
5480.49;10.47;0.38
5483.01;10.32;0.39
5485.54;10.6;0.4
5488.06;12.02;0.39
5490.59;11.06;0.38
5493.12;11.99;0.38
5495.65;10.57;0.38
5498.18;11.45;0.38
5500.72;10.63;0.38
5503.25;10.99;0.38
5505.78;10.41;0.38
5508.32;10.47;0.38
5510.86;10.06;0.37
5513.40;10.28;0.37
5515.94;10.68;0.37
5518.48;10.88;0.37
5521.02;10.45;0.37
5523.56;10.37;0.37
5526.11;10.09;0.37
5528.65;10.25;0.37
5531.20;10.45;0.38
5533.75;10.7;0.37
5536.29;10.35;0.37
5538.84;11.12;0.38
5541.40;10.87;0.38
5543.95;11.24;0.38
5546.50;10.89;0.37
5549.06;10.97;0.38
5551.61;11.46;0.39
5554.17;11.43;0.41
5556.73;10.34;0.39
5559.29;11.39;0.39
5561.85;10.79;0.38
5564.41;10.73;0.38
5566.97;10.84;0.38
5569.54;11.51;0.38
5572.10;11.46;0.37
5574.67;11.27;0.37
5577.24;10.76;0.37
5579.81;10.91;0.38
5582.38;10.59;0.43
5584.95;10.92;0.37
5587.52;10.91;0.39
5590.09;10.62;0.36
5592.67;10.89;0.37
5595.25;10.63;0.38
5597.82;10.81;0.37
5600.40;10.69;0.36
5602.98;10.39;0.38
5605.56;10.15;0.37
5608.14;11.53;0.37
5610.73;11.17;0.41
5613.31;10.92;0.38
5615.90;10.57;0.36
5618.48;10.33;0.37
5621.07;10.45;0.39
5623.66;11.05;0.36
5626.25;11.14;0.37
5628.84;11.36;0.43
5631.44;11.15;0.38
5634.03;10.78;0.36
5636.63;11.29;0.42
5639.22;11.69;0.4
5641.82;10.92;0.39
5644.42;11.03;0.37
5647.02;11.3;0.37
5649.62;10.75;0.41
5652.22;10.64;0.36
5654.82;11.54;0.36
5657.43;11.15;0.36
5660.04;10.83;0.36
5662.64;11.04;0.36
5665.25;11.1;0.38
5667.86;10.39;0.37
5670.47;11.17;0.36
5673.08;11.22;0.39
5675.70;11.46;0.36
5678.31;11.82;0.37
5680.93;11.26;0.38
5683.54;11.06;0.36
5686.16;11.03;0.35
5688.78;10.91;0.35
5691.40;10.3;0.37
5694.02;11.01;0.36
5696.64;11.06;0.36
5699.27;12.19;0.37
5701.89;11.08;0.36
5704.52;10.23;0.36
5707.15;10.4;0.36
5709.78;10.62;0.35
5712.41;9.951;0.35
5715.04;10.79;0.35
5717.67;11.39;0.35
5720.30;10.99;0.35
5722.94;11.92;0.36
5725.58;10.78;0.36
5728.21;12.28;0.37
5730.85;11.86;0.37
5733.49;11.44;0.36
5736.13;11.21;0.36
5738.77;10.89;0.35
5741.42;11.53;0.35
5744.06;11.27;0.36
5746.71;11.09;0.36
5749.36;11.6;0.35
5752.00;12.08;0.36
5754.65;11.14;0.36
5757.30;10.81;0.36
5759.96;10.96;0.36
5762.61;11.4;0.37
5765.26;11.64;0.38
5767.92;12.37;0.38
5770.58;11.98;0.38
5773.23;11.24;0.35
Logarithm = 1.035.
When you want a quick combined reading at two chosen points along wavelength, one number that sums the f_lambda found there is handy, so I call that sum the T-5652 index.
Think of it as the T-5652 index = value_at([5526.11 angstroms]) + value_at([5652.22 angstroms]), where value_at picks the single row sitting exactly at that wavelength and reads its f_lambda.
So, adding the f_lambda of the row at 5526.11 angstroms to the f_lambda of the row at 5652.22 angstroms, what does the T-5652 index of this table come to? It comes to 20.7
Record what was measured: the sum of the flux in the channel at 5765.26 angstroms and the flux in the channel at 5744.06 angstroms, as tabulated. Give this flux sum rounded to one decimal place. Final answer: 22.9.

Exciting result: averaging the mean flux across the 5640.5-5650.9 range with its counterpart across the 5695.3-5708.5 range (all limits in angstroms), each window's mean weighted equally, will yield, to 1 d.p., 11.0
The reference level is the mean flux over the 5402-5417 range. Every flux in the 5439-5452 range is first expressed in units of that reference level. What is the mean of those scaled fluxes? 1.05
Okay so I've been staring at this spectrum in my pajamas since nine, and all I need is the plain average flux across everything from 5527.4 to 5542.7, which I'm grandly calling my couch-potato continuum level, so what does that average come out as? 10.6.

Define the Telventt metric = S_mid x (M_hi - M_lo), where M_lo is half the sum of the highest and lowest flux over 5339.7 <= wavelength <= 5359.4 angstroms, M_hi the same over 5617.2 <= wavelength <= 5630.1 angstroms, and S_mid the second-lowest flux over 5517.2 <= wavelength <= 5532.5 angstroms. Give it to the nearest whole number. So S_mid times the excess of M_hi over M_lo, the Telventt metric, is -3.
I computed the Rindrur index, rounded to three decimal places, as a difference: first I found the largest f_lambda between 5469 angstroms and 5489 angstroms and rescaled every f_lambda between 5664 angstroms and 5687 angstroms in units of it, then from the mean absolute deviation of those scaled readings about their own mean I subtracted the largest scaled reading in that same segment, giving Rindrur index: -0.963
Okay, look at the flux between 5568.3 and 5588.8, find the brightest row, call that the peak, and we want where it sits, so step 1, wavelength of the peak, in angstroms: 5569.54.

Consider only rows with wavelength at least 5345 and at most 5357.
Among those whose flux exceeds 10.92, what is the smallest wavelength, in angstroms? 5345.88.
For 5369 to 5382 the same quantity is 5370.55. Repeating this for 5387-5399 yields 5387.90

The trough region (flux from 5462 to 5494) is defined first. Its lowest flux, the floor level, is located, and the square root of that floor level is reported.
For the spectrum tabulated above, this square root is 3.11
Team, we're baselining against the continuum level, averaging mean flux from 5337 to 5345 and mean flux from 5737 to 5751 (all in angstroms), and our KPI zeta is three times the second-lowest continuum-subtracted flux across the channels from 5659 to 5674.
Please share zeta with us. -1.4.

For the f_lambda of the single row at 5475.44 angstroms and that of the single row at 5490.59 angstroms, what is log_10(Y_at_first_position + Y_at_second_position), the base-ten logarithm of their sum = 1.35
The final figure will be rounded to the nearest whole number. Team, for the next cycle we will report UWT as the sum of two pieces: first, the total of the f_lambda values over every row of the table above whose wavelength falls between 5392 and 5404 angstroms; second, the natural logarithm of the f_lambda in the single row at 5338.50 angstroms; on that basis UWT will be 55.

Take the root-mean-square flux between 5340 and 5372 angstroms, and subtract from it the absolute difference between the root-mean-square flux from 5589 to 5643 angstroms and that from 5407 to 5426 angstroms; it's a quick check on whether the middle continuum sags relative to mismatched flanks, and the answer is 11.1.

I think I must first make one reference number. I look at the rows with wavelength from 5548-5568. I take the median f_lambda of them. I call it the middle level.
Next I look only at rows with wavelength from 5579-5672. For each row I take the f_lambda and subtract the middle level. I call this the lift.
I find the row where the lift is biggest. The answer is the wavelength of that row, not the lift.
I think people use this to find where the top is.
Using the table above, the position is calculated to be 5639.22 angstroms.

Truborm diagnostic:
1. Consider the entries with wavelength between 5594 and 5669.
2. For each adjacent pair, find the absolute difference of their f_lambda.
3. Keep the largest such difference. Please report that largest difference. 1.38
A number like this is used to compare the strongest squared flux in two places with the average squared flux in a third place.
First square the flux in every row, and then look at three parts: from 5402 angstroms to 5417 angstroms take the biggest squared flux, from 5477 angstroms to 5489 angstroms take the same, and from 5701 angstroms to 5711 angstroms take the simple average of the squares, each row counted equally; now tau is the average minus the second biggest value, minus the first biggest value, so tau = -147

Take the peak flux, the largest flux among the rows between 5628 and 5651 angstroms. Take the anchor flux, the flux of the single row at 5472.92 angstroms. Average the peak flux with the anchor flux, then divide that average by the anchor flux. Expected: 1.03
